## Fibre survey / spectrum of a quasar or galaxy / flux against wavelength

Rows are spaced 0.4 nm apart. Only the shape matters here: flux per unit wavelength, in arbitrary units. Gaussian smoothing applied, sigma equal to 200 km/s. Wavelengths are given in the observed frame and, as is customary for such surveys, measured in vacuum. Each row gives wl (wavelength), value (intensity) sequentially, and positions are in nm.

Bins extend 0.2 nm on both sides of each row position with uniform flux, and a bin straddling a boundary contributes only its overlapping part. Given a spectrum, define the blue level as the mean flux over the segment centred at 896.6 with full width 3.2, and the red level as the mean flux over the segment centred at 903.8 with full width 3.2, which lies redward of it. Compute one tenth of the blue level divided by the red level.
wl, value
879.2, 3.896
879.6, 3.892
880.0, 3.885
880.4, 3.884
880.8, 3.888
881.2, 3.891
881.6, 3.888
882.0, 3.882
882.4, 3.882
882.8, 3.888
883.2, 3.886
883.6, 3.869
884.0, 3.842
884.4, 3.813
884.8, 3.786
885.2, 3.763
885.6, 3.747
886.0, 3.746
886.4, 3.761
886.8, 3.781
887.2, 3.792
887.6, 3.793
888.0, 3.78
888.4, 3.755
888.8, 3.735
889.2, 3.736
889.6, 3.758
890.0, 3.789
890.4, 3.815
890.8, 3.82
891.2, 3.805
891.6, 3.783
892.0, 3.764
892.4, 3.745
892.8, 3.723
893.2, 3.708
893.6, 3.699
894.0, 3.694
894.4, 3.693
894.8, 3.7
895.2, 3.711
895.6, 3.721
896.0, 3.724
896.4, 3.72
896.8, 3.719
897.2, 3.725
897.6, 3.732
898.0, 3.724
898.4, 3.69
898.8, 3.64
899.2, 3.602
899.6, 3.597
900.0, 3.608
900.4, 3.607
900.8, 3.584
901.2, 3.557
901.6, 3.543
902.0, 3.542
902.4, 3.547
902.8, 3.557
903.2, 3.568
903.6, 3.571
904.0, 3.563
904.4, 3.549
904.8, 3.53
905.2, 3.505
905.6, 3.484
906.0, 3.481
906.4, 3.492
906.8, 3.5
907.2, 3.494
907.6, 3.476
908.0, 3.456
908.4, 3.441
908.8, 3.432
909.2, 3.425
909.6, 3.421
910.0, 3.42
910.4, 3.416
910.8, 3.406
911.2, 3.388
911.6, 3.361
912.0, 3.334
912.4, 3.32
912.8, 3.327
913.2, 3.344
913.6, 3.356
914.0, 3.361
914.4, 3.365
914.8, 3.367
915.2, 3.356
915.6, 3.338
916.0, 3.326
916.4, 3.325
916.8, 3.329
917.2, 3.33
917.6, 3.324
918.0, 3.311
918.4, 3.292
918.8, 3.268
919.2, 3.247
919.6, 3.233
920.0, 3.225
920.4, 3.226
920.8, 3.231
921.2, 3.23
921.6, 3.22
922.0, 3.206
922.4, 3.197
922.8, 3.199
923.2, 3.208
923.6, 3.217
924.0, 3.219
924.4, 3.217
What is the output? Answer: 0.105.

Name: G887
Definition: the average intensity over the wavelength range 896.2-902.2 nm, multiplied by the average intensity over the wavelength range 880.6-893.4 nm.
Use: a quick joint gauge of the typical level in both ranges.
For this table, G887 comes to 13.8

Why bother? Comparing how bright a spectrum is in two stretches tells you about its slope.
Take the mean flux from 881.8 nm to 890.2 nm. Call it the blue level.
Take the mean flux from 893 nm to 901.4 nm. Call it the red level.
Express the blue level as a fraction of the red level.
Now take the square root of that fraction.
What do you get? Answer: 1.02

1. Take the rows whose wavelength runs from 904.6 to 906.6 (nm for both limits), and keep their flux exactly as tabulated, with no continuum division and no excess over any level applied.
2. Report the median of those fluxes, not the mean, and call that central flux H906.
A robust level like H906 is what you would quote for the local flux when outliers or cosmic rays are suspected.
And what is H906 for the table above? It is 3.49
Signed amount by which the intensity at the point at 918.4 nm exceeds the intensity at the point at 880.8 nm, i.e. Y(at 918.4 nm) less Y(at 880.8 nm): -0.60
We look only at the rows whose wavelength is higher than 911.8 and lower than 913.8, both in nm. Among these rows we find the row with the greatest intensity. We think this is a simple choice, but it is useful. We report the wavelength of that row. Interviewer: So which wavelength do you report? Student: 913.6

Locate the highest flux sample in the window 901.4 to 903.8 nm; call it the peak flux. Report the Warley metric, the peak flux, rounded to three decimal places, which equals 3.571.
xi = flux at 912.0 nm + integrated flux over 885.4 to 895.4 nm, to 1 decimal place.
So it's 40.9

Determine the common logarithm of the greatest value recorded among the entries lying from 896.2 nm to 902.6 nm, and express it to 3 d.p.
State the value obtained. 0.572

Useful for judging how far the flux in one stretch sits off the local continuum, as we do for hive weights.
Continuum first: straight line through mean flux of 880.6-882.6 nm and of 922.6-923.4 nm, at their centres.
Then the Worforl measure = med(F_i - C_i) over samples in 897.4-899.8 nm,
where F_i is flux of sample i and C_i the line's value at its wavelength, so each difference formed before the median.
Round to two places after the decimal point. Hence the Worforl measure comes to 0.06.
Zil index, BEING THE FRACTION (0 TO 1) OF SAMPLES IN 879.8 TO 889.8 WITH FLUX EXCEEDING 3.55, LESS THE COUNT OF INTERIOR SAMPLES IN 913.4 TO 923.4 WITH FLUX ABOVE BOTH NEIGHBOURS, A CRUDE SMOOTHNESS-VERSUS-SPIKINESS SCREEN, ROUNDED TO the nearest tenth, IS -2.0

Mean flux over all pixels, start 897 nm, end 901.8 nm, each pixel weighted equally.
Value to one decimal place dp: 3.6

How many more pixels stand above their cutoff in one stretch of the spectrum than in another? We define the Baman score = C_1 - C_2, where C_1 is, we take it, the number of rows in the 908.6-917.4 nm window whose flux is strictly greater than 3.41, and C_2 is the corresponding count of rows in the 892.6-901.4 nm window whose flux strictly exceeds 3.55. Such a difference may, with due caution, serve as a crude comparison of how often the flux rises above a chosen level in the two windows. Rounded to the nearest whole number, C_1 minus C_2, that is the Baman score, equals -17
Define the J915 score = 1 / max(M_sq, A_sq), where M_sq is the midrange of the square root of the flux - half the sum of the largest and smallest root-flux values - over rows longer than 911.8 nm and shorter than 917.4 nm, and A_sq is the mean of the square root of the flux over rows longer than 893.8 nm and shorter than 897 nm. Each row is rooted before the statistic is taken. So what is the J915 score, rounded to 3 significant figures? 0.519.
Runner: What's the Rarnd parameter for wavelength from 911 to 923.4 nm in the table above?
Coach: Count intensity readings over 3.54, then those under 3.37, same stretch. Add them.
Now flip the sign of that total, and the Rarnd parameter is -30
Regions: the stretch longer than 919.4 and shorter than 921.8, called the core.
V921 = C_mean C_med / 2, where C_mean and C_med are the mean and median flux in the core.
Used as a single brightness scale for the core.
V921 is 5.2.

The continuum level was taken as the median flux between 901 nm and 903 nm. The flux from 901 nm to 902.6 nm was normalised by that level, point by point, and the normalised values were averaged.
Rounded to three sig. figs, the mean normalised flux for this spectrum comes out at 1.00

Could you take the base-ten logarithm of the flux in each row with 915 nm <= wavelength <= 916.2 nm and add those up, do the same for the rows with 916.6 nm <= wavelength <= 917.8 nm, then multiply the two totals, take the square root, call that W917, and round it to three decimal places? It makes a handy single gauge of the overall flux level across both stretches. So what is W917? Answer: 1.569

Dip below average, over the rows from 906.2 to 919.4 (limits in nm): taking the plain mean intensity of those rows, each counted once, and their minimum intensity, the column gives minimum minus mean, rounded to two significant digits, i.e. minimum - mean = -0.13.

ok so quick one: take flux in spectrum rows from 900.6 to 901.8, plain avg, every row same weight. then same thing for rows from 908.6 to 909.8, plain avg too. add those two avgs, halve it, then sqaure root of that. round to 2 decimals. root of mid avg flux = 1.87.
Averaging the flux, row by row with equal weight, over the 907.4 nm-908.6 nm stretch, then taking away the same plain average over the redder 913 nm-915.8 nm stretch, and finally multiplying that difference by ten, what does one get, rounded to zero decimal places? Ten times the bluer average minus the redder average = 1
